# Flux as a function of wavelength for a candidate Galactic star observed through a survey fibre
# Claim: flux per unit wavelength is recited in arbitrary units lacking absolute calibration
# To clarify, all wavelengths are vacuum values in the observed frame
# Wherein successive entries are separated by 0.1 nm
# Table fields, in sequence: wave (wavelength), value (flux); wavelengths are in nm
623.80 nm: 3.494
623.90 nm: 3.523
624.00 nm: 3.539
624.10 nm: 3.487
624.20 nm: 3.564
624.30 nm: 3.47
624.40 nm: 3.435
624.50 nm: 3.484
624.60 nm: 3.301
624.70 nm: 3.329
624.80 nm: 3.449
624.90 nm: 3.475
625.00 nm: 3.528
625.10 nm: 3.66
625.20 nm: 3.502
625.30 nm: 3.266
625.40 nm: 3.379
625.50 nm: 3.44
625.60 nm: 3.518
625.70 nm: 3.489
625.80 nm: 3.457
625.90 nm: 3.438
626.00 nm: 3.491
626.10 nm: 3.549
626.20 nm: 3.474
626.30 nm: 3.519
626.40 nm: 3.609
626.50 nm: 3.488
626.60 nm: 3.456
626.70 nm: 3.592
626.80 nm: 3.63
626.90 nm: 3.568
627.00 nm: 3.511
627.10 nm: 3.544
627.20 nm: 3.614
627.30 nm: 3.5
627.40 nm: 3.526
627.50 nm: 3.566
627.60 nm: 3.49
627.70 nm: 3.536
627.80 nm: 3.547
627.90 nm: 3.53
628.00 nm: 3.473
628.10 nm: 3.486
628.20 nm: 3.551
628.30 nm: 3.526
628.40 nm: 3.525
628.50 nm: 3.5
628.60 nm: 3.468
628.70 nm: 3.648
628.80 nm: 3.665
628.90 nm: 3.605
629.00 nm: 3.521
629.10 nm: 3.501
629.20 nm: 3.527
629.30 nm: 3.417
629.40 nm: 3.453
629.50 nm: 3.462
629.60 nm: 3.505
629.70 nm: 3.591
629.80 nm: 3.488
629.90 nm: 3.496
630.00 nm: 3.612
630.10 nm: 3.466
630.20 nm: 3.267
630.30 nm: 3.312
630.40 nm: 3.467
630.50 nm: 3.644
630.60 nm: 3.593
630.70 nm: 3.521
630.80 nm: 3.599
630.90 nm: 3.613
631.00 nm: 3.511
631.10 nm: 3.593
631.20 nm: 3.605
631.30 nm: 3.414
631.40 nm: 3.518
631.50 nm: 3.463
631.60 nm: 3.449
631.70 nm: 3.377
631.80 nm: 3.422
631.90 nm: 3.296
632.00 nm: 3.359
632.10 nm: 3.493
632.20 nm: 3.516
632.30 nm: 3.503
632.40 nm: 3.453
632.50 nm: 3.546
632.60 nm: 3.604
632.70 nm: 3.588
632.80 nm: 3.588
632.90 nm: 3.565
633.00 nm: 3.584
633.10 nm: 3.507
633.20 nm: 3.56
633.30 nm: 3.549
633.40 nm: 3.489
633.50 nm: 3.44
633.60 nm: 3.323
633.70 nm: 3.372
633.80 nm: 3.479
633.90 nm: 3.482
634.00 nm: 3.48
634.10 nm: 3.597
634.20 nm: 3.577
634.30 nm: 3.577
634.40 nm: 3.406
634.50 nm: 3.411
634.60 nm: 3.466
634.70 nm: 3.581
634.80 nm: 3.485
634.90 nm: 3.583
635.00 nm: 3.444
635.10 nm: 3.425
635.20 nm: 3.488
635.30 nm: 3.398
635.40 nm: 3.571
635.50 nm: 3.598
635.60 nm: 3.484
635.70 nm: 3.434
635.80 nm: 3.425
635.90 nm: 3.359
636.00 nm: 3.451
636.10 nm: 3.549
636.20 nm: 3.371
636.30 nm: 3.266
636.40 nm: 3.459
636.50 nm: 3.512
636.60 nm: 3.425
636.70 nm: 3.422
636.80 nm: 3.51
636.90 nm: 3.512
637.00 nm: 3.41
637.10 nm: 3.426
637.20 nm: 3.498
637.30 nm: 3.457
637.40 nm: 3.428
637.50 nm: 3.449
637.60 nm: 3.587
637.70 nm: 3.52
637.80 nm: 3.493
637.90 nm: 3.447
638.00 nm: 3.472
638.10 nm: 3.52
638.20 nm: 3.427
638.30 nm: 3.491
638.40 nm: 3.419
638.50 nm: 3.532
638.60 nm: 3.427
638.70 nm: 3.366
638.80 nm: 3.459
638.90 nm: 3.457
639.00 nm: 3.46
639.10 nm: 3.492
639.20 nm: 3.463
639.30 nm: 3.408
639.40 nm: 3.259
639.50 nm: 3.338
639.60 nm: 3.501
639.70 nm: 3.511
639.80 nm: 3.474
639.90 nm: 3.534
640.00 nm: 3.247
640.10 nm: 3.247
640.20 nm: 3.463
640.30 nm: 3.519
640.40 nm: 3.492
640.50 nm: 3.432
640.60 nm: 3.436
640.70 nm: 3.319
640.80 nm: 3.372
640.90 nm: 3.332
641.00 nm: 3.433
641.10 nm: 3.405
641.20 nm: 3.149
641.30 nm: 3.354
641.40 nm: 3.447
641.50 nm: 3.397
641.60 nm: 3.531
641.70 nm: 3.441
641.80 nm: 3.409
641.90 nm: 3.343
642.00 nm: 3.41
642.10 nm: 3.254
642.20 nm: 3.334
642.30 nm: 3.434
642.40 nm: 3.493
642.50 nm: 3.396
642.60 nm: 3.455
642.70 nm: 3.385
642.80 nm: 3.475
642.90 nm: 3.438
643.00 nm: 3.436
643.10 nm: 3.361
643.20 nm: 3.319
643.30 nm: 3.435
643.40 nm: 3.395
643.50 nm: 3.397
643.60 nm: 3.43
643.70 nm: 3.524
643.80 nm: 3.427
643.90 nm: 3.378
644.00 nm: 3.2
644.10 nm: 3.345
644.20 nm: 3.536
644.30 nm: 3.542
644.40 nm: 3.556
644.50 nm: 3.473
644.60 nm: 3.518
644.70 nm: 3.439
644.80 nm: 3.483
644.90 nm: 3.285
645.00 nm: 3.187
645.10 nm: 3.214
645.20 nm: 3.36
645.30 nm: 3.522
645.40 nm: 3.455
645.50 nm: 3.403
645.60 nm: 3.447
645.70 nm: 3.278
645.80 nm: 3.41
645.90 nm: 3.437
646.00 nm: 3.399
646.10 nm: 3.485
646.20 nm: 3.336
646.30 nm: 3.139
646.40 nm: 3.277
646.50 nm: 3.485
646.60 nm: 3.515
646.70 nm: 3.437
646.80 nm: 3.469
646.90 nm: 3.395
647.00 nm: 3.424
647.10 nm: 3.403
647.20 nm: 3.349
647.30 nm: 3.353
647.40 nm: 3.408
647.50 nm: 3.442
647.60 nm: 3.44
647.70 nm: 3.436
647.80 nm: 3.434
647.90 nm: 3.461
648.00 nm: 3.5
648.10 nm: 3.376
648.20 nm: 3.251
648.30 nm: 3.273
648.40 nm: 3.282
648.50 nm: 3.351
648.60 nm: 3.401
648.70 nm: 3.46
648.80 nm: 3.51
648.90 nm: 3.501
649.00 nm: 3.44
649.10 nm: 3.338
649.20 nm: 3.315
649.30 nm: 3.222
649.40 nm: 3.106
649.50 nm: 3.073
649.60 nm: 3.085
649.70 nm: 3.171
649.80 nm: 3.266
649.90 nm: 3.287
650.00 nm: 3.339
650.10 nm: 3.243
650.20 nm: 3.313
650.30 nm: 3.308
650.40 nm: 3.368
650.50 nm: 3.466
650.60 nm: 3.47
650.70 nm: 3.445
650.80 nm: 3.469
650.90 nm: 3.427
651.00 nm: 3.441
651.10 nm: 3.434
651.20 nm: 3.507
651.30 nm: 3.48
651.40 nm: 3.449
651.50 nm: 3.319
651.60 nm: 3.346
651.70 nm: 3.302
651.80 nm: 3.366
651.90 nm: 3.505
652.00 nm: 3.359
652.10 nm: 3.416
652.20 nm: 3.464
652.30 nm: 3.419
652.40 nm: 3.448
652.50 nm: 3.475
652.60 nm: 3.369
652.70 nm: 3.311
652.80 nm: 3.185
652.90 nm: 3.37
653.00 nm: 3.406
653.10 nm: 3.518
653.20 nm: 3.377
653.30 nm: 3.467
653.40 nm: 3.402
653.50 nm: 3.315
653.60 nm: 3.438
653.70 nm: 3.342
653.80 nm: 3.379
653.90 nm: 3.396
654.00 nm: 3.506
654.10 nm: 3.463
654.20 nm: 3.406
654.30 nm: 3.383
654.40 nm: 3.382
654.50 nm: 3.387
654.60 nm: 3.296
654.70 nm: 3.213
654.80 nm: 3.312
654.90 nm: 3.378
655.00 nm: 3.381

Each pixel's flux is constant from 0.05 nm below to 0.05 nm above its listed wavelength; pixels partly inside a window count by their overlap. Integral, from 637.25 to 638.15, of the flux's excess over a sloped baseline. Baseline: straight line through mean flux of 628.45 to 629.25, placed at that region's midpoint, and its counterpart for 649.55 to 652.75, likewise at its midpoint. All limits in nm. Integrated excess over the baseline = 0.00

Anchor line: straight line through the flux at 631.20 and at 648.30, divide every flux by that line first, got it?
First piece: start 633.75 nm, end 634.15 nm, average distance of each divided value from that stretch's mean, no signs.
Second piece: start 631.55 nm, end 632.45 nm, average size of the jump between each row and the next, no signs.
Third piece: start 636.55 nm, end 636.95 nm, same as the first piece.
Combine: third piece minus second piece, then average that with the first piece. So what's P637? 0.004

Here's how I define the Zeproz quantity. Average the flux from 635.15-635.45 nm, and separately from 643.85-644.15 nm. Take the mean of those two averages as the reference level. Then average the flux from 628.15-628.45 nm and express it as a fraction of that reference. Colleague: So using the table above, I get 1.04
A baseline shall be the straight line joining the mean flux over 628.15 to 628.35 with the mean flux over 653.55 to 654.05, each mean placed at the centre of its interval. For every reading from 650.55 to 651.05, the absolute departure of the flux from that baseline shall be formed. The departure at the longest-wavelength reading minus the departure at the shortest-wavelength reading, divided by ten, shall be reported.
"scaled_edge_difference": -0.003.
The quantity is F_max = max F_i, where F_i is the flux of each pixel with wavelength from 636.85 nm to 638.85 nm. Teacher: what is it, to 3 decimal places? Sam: 3.587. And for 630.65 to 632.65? 3.613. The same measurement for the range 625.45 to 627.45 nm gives 3.630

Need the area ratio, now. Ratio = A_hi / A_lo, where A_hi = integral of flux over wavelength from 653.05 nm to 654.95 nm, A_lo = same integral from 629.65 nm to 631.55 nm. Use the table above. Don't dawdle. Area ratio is 0.964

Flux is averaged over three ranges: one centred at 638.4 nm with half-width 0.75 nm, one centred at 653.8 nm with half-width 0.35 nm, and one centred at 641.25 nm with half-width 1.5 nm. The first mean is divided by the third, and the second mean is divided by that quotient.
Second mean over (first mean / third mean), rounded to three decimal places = 3.339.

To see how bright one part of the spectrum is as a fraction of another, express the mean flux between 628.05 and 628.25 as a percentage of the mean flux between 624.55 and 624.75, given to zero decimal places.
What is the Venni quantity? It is 106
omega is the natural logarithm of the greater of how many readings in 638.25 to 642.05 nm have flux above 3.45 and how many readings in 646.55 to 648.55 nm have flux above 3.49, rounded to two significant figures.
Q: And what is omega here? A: 2.7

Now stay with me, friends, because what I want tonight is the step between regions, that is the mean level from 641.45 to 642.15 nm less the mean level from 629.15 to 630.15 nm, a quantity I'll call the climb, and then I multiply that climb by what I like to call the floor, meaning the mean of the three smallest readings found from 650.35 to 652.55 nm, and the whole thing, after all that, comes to -0.35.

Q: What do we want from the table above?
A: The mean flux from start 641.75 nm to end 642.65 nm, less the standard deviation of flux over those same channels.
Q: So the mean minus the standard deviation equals 3.32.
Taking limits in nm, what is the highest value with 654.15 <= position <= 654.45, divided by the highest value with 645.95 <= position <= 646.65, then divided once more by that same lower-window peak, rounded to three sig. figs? 0.276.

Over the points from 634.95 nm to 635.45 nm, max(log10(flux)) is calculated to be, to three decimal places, 0.553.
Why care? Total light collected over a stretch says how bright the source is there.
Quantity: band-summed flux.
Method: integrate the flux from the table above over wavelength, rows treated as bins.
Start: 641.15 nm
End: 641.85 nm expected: 2.37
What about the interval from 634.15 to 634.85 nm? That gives 2.45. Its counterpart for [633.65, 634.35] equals 2.46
